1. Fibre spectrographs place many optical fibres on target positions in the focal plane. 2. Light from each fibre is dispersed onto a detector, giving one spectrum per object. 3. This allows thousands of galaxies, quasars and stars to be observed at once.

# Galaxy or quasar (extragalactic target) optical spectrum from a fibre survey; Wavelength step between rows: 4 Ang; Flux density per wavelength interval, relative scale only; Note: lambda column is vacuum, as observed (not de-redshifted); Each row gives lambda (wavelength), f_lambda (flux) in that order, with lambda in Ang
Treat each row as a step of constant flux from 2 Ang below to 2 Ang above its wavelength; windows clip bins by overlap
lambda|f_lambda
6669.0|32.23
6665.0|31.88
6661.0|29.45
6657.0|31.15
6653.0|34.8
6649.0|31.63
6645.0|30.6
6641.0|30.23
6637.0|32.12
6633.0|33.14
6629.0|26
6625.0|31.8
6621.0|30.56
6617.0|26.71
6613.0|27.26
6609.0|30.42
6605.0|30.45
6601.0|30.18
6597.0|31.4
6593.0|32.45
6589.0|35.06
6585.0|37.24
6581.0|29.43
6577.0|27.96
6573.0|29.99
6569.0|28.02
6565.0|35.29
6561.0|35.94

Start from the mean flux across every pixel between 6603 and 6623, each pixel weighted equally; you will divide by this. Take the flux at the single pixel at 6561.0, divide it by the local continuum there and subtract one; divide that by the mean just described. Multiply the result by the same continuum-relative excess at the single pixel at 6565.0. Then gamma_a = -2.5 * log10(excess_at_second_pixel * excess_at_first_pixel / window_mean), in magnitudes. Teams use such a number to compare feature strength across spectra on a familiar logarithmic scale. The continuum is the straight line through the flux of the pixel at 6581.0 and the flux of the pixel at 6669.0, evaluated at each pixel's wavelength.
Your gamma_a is 6.8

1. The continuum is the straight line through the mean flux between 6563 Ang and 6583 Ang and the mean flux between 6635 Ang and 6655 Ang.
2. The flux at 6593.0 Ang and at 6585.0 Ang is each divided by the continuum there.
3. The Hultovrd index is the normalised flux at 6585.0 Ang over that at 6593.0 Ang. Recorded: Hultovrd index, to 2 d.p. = 1.15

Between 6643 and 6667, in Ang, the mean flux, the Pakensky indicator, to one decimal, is 31.6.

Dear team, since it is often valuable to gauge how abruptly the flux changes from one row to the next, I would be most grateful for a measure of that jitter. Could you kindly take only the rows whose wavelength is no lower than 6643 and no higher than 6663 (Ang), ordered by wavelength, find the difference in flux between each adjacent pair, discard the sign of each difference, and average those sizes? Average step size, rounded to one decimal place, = 2.4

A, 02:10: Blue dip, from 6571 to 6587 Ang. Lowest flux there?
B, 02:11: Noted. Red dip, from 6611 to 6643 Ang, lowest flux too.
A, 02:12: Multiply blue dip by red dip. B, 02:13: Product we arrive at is 727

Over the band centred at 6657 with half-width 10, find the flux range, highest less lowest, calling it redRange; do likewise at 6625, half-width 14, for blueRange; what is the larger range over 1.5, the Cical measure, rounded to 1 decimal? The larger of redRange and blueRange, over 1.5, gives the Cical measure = 4.8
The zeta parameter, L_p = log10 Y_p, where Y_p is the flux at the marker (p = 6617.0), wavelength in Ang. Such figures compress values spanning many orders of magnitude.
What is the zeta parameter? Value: 1.43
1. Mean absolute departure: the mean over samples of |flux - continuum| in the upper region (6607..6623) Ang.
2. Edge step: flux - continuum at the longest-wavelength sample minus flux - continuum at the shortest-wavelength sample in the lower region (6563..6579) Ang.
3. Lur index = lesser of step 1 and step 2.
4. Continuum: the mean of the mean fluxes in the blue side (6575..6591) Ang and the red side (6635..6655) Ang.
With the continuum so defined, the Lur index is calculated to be -7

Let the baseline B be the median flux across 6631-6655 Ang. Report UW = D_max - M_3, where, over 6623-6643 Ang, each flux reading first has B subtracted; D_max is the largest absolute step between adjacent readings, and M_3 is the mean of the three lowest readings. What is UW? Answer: 9.7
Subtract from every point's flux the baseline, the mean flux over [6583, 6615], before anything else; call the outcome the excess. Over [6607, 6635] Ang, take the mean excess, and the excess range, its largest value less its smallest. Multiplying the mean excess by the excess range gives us -17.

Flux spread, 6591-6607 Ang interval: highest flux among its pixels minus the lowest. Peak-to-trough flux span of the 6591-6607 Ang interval 2.3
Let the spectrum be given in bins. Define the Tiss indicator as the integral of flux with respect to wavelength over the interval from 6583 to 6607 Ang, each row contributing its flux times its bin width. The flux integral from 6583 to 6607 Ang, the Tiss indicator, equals 787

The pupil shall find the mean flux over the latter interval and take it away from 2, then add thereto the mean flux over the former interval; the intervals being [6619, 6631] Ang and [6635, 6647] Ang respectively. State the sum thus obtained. 0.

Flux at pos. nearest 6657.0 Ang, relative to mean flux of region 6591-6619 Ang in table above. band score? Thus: 1.04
